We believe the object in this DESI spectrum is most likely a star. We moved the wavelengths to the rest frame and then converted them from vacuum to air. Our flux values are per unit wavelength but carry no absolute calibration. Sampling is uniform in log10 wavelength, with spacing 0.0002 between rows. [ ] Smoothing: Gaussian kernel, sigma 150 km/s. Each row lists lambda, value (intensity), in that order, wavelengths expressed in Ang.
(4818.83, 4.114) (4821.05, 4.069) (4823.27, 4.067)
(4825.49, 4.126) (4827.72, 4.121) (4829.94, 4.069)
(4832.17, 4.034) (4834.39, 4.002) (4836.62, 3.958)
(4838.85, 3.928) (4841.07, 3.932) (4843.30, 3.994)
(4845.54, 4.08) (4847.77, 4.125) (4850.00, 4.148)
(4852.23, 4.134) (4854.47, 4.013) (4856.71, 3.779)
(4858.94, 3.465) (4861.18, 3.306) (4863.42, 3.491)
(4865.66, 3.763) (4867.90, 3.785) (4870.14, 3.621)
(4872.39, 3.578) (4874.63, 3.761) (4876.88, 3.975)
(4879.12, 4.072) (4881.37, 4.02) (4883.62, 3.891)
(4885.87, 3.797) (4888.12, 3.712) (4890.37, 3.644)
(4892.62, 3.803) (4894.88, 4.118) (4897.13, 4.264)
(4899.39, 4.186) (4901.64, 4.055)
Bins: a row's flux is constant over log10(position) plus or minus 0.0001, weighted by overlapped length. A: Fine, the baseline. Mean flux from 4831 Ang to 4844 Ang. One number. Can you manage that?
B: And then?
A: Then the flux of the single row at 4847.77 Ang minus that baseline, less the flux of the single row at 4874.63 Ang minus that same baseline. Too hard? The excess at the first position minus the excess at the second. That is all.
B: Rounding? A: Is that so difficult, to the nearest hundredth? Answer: 0.36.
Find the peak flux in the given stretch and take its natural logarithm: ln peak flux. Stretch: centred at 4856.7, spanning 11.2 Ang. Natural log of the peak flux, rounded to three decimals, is 1.419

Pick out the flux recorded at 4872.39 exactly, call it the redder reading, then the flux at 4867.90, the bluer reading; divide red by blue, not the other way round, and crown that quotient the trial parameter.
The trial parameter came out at 0.95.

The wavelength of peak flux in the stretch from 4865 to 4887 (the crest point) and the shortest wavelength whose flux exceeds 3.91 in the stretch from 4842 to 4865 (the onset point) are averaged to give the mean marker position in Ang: 4861.2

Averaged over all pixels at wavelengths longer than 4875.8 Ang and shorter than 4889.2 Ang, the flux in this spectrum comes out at 3.91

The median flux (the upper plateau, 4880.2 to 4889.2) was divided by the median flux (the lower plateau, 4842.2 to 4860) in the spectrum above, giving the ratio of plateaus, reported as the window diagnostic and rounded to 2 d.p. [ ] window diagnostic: 0.95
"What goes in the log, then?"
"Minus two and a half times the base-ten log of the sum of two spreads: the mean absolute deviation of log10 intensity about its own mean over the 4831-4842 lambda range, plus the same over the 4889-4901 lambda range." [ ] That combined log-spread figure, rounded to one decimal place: 3.9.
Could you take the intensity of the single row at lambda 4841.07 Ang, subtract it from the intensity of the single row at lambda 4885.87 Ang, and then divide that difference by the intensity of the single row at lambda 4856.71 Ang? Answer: -0.04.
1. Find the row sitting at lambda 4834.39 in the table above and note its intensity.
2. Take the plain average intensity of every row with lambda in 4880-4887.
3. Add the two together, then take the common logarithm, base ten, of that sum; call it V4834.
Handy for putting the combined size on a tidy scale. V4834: 0.898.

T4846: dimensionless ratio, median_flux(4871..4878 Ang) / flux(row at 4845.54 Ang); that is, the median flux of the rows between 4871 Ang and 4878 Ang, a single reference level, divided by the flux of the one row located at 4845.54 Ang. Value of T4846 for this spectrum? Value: 0.92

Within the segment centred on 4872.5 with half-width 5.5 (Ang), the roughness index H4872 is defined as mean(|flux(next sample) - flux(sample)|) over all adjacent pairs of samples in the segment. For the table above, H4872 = 0.15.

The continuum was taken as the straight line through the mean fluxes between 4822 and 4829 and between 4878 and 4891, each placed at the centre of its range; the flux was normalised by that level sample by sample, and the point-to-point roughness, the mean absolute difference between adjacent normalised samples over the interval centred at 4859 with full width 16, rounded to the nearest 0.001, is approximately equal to 0.053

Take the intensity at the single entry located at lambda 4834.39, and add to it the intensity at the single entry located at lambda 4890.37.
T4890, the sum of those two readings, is 7.65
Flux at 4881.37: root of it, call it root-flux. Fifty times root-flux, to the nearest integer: 100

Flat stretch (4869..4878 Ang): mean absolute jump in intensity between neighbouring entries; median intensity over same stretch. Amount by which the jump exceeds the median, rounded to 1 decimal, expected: -3.5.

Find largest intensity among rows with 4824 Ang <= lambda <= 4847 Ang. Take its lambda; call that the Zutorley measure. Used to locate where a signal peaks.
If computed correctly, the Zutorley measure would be 4825.49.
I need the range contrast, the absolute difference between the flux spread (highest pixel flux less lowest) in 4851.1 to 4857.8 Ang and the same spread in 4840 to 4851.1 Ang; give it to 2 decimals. 0.14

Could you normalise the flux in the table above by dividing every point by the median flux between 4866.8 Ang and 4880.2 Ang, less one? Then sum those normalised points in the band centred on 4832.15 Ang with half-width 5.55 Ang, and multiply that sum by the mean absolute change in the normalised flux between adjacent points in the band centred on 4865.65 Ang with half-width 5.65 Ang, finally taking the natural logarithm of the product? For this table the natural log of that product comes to -4.21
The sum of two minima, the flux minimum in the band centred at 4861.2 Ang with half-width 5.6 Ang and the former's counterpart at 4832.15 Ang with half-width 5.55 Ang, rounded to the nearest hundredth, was 7.26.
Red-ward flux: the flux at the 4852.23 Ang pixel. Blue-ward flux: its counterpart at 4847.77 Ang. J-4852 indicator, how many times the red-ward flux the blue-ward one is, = 1.00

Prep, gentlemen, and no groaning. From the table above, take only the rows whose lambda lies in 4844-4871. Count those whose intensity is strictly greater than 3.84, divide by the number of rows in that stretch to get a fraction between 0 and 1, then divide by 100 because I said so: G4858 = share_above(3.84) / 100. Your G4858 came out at 0.0042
